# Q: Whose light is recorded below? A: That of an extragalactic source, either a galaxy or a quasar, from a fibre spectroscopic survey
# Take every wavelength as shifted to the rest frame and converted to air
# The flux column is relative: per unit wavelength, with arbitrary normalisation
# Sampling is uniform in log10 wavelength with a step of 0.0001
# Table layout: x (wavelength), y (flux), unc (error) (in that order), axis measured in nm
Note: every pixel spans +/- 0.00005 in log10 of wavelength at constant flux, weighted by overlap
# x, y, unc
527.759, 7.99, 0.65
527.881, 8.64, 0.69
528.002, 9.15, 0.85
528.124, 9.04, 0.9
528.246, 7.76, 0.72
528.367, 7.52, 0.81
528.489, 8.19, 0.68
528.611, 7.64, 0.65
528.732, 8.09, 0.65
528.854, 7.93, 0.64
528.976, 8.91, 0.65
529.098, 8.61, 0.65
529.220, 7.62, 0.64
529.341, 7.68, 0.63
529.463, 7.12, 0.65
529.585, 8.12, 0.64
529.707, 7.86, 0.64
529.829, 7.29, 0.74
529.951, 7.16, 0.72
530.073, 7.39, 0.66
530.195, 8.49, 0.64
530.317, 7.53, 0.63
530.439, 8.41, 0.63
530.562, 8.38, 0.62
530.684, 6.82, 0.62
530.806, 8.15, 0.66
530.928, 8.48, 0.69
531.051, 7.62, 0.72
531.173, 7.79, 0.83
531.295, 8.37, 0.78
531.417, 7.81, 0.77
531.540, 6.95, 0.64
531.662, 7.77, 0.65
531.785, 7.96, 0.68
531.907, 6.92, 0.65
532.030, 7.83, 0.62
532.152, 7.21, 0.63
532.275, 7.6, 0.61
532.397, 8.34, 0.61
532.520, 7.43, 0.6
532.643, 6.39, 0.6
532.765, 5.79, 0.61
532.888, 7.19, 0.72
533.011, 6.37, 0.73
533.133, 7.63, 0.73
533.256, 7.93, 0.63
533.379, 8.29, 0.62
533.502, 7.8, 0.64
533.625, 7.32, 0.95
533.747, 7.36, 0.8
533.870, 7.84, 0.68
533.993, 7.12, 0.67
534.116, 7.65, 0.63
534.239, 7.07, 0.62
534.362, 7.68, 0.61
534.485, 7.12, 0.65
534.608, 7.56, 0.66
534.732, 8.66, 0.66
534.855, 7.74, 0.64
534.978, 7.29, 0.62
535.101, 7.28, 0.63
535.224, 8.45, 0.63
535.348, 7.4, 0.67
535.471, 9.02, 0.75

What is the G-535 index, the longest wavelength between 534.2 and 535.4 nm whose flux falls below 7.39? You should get 535.101 nm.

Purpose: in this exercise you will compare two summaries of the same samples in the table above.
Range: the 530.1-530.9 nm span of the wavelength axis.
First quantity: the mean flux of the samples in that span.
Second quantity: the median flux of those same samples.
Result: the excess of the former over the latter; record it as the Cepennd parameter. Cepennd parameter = -0.30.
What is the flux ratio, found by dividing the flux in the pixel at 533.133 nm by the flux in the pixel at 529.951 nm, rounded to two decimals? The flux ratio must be 1.07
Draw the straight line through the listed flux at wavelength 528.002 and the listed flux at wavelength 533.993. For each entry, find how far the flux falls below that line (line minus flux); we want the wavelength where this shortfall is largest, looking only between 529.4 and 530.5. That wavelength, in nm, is 529.463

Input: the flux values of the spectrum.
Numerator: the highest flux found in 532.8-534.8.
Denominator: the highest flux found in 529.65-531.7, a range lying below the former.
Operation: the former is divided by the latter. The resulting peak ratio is 1.02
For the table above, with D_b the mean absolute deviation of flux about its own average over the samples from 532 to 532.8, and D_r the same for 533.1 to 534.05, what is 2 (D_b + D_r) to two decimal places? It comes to 1.92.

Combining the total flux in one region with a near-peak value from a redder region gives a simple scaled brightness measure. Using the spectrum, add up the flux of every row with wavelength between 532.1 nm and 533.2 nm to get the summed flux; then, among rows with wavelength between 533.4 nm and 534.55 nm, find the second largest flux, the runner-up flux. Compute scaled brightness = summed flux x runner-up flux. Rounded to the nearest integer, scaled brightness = 499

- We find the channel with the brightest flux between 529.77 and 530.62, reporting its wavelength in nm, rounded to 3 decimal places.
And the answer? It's 530.195 nm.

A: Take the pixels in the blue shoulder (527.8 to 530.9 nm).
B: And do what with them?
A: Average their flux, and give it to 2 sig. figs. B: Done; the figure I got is 8.0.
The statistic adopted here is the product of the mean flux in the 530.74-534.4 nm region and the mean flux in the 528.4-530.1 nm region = 58.9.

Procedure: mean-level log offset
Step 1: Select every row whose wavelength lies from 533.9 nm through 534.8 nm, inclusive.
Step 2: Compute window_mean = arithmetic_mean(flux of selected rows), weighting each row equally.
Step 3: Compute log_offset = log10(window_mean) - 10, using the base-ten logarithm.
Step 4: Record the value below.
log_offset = -9.12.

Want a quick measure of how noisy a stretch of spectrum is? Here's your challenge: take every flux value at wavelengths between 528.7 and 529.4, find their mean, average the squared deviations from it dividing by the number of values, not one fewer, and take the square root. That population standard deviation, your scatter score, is 0.5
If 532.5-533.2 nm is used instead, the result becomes 0.7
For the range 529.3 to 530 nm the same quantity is 0.4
